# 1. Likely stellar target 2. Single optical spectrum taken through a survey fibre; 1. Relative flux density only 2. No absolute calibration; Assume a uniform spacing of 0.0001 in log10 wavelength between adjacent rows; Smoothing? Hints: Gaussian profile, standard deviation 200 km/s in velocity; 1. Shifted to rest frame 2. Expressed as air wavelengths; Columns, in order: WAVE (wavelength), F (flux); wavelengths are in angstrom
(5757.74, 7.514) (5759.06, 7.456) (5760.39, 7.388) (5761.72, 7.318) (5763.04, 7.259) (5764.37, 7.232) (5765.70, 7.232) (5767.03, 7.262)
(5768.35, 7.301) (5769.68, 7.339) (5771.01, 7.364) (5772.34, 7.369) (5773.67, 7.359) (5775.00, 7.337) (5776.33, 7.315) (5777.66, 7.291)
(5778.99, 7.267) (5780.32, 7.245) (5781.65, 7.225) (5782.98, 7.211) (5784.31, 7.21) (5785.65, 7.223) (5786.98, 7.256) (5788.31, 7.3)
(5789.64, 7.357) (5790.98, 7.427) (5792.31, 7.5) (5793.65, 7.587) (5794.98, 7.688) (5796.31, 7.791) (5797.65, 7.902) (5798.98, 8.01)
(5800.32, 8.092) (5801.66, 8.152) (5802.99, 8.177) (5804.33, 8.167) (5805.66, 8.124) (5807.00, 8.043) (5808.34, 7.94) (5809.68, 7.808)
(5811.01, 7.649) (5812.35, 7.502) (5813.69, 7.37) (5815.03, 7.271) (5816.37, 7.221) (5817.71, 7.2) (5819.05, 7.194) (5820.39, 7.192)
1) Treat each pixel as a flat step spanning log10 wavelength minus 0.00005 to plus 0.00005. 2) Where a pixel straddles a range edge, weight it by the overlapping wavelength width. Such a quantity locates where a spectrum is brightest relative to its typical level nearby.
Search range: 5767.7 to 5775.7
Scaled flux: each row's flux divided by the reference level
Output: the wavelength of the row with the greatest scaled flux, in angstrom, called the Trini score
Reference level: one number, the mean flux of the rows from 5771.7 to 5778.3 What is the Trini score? 5772.34 angstrom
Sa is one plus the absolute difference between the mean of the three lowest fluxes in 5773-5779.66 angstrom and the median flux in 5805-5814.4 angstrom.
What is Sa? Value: 1.5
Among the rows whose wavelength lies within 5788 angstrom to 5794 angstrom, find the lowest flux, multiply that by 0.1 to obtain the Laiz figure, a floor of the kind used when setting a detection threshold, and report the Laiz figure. 0.730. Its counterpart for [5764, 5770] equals 0.723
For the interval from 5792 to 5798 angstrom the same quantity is 0.750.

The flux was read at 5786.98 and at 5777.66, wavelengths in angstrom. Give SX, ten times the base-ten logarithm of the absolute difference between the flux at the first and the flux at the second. -15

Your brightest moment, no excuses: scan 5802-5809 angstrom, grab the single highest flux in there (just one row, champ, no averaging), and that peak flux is 8.177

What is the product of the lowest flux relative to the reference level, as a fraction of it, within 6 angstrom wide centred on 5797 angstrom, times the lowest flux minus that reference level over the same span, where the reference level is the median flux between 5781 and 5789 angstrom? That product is 0.49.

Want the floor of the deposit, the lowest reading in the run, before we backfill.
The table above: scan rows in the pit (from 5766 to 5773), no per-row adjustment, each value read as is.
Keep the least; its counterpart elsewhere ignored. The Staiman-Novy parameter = 7.262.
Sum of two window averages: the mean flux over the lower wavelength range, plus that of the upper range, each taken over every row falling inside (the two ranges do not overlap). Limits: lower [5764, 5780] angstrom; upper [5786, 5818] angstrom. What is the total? 15.0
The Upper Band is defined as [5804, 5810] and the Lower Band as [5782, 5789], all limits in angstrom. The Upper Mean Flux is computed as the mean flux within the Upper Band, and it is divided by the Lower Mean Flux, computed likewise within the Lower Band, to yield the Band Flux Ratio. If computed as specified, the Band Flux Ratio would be 1.11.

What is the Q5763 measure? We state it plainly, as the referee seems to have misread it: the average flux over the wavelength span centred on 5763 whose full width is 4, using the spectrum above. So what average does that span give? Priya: 7.27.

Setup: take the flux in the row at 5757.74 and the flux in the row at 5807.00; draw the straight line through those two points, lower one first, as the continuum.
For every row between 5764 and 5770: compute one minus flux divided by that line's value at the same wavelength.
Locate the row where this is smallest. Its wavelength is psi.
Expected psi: 5769.68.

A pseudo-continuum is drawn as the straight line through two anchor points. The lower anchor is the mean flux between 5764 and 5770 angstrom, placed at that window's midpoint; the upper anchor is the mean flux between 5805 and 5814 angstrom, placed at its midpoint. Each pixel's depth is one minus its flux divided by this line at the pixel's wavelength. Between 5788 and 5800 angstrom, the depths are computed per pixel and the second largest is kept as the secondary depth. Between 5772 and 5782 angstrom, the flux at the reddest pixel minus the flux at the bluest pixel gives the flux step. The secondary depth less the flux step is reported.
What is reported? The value 0.17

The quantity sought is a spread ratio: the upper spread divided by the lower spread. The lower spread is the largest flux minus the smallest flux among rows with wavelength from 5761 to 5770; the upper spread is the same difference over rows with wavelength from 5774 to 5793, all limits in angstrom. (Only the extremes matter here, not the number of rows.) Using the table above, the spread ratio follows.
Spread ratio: 2.7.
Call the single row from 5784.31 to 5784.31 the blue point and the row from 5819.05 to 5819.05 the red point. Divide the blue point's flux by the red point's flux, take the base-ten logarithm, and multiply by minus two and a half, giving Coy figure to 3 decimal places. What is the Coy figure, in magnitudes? -0.002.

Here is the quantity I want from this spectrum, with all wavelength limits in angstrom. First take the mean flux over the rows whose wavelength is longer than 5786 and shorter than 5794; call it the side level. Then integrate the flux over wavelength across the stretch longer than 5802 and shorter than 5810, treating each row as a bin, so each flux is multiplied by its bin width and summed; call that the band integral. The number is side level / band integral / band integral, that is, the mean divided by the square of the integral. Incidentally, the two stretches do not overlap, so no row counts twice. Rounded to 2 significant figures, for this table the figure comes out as 0.0018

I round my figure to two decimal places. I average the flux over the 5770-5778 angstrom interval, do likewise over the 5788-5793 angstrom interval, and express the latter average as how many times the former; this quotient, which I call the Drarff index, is 1.01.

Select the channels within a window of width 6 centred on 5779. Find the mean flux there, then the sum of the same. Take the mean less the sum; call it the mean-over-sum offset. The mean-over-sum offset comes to -29.1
